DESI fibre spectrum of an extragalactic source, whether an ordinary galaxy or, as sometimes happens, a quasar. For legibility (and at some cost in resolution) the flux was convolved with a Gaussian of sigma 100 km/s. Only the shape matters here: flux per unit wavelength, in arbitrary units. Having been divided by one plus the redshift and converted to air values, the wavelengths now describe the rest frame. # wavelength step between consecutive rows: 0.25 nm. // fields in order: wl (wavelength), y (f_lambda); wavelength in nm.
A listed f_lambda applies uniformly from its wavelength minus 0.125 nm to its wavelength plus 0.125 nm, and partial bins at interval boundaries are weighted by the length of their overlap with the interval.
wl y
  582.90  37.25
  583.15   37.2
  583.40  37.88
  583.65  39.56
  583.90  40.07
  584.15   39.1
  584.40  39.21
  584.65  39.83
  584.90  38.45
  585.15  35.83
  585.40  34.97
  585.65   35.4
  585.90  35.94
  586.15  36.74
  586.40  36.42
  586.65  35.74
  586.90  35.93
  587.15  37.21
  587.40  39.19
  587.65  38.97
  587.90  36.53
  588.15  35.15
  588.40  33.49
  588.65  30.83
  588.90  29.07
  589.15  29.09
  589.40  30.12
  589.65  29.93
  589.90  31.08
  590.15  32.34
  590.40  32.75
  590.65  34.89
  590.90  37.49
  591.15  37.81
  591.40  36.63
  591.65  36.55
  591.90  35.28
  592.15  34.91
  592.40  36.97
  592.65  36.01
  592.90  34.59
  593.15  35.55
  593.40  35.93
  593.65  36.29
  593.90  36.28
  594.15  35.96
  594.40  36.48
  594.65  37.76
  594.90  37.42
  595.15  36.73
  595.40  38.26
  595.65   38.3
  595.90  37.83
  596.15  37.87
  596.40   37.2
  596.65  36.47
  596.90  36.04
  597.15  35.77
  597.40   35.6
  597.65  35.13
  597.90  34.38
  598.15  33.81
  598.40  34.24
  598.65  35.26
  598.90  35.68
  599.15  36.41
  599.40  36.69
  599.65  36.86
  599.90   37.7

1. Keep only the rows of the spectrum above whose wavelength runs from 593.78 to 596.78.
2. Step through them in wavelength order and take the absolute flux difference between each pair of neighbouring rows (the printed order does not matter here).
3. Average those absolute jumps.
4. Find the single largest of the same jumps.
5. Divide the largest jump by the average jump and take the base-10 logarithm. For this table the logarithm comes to 0.40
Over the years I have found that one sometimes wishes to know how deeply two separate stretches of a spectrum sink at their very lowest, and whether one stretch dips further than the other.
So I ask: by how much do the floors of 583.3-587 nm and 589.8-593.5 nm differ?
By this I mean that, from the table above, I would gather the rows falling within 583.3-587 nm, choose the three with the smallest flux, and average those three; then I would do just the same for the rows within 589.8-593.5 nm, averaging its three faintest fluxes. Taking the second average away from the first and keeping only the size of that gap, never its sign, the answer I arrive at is 3.3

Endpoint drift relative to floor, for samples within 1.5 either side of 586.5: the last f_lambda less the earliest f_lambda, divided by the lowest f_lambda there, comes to 0.02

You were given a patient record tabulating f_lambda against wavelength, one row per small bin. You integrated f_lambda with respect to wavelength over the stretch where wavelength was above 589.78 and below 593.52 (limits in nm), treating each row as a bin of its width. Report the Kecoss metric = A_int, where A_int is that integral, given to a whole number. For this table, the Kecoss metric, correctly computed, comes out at 132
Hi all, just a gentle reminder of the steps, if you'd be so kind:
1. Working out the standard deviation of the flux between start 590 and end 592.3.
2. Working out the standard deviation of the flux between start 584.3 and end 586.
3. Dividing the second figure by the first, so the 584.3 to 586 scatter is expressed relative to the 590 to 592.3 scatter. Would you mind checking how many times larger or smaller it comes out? 1.0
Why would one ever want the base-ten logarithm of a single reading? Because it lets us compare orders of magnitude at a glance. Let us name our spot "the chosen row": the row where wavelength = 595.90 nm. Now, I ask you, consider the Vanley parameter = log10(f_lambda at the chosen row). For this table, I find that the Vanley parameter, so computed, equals 1.58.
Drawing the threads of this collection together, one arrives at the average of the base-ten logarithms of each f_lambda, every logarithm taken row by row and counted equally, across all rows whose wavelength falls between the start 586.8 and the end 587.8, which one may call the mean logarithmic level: 1.58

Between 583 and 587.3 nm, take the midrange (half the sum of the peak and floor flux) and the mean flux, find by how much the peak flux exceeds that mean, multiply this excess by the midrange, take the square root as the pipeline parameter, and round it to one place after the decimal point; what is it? 10.0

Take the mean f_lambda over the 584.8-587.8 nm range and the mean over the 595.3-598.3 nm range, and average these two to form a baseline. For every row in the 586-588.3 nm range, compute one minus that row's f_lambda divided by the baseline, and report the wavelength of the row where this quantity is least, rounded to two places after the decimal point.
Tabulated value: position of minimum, 587.40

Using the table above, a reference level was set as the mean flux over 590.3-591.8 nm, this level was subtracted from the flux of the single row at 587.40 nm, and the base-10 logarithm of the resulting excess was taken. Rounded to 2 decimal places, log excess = 0.50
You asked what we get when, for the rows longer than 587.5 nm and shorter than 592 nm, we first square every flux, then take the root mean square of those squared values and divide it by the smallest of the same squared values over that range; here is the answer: 1.38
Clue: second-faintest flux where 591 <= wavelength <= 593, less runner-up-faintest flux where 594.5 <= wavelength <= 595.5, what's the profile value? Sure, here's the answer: -3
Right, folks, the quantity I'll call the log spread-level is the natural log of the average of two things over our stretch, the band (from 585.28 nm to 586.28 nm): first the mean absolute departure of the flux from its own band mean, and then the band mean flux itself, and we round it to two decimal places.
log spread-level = 2.90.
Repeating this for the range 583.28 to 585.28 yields 2.99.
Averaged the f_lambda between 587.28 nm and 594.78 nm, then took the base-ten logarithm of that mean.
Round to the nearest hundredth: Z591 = 1.54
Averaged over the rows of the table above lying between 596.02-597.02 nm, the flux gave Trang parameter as 36.9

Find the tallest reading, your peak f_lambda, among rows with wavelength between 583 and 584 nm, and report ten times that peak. 401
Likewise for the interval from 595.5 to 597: 383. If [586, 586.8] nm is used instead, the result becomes 367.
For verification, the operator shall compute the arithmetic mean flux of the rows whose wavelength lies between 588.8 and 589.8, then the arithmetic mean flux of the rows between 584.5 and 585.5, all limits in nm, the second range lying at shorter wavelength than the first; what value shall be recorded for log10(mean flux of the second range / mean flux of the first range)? 0.101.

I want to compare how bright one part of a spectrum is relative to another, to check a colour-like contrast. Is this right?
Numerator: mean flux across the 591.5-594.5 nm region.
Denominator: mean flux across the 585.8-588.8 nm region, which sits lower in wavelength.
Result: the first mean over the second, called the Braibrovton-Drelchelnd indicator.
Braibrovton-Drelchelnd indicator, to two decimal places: 1.00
